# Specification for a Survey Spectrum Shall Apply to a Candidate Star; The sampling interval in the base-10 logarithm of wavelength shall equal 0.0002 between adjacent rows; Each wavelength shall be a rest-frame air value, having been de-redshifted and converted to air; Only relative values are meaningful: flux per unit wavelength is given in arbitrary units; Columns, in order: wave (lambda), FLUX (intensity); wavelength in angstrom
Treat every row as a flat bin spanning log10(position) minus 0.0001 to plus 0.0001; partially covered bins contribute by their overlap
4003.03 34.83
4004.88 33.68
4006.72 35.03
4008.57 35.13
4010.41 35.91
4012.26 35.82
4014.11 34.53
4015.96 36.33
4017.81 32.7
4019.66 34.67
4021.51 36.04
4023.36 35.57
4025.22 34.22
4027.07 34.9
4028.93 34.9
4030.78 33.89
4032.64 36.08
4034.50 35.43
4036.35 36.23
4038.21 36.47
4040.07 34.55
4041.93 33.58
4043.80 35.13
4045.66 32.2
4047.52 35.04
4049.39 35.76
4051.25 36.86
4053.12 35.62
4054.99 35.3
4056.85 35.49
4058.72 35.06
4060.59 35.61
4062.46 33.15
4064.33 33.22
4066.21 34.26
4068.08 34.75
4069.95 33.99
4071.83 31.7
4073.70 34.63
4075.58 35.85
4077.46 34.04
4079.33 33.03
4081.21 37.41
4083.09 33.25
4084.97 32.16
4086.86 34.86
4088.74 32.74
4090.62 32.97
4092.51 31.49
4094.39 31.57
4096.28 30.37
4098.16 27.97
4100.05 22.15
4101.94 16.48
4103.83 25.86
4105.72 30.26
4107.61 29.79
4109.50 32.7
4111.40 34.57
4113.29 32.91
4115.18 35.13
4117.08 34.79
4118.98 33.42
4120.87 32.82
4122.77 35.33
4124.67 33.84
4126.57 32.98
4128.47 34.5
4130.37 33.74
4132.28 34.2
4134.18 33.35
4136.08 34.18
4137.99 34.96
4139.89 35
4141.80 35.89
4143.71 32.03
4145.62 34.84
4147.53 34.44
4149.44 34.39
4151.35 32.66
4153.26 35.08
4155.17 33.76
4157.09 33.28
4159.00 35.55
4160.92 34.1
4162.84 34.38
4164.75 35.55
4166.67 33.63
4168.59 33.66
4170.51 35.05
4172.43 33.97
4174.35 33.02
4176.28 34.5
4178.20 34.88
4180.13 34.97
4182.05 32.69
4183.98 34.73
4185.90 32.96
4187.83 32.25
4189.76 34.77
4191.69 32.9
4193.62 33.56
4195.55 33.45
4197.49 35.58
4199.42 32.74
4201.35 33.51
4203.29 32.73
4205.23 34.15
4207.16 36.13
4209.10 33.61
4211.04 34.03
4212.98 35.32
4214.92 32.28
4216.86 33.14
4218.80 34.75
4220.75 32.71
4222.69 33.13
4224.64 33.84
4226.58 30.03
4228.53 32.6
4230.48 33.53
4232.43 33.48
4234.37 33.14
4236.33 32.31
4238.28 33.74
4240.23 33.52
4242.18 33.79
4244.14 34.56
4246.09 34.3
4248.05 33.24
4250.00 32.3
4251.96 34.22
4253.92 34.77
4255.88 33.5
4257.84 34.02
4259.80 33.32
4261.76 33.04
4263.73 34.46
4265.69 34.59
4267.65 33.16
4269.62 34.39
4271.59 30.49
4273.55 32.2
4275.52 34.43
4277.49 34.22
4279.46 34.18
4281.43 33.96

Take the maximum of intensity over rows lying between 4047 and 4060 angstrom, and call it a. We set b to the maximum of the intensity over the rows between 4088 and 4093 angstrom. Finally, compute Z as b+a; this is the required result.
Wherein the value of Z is 69.8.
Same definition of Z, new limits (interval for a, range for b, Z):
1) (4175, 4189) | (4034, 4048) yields 71.4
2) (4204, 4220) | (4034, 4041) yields 72.6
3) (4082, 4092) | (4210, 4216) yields 70.2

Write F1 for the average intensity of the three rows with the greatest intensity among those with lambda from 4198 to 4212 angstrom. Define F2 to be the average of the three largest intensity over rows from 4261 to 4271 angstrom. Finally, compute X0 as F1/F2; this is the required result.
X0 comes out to 1.01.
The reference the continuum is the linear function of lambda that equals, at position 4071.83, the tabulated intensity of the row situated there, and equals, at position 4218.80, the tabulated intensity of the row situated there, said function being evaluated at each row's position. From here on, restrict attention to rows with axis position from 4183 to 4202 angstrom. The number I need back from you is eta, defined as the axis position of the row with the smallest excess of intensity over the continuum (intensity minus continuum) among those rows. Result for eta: 4187.83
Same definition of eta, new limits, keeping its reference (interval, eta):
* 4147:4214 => 4187.83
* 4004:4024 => 4017.81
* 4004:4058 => 4045.66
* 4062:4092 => 4071.83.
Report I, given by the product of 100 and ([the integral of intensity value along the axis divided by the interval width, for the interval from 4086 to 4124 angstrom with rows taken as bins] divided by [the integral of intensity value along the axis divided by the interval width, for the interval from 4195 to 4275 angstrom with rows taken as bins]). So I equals 92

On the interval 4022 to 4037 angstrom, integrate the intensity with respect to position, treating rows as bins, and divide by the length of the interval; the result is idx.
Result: 35.2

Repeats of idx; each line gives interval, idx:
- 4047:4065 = 35.1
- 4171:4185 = 34.1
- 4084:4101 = 30.7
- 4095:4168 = 32.7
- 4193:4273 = 33.5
